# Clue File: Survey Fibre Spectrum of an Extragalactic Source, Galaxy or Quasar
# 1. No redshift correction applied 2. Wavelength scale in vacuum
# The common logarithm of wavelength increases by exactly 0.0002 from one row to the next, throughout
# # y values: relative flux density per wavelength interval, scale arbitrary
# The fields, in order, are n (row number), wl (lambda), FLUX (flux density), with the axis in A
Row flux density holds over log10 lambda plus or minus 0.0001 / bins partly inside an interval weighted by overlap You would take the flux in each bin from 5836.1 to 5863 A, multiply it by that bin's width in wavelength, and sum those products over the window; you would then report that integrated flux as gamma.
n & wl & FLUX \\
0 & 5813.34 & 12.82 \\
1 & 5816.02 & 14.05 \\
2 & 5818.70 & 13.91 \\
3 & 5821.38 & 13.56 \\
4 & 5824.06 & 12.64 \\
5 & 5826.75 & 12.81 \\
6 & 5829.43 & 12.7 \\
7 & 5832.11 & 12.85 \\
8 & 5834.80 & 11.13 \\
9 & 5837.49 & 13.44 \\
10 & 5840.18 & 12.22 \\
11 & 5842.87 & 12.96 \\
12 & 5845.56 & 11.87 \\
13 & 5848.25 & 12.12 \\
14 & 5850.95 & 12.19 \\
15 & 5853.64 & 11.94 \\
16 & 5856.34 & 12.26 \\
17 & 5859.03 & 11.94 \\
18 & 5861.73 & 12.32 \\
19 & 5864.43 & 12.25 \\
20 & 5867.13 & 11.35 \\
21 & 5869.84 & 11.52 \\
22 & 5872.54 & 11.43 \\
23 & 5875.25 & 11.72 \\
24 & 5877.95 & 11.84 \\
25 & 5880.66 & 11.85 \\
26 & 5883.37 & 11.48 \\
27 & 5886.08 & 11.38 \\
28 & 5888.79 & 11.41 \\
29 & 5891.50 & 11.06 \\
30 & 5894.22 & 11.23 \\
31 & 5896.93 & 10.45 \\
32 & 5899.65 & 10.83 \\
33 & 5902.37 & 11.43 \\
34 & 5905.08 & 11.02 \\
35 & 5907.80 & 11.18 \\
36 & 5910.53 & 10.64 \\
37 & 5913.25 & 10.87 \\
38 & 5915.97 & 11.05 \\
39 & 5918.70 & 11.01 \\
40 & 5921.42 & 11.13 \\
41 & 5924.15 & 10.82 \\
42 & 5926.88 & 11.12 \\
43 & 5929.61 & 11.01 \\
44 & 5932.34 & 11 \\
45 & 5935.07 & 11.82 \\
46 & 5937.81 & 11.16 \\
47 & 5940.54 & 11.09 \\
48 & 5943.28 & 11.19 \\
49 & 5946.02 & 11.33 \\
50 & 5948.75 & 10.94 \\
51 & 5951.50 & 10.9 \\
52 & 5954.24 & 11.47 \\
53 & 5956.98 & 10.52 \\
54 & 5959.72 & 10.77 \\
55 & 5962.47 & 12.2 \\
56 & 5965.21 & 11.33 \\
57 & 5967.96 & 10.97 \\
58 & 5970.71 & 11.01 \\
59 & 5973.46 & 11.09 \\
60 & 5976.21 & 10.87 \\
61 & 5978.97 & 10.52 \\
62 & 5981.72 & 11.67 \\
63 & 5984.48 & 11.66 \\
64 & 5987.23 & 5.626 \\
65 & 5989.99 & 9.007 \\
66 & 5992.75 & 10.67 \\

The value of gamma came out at 332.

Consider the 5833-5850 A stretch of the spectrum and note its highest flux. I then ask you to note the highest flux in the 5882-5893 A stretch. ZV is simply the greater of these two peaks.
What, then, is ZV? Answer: 13.4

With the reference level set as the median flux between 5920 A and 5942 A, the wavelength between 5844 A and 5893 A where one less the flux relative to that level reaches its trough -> 5861.73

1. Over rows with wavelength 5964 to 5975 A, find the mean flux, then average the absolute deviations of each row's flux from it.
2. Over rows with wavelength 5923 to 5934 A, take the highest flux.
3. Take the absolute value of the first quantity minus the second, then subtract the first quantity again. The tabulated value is 10.9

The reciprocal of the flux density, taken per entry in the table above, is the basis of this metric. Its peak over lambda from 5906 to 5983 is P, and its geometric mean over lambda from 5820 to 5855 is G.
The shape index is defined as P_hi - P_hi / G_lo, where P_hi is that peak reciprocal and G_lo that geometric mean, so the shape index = -1.09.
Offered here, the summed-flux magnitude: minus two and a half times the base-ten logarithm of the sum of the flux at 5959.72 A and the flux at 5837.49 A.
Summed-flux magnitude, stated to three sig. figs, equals -3.46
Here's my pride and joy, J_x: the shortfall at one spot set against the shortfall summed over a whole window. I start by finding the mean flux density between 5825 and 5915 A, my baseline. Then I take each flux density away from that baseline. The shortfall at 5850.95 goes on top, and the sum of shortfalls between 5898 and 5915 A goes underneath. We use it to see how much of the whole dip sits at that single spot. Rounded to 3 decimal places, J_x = -0.098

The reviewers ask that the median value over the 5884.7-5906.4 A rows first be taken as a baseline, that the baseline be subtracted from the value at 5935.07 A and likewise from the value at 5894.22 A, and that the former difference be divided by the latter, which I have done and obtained 7.9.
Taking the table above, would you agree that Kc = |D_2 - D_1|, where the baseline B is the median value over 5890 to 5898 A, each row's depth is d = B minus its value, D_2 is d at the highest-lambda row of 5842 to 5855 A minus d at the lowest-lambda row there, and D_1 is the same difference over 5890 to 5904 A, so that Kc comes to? 1.4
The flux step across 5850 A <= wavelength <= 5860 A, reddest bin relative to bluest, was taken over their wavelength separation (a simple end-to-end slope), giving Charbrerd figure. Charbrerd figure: -0.031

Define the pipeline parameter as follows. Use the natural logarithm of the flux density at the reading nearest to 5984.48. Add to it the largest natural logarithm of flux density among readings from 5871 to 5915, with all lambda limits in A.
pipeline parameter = 4.93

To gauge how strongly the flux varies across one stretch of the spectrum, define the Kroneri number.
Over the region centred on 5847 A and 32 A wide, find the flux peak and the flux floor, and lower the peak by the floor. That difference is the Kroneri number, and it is 2.3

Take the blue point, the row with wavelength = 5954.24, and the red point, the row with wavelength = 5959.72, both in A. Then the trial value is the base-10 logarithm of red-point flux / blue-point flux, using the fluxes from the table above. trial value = -0.027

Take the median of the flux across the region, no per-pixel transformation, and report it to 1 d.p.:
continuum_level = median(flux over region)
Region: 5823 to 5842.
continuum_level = 12.7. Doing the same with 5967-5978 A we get 11.0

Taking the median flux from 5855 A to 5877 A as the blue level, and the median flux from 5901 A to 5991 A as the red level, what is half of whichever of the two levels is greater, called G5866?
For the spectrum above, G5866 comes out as 5.9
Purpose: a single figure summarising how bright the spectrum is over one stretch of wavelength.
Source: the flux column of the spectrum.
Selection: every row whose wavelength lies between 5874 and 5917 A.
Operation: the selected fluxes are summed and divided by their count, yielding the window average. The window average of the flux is 11.2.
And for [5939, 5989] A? 10.8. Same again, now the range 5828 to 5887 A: 12.0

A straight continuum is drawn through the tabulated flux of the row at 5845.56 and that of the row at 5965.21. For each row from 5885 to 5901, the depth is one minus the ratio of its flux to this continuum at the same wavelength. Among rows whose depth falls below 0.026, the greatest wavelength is 5888.79 A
